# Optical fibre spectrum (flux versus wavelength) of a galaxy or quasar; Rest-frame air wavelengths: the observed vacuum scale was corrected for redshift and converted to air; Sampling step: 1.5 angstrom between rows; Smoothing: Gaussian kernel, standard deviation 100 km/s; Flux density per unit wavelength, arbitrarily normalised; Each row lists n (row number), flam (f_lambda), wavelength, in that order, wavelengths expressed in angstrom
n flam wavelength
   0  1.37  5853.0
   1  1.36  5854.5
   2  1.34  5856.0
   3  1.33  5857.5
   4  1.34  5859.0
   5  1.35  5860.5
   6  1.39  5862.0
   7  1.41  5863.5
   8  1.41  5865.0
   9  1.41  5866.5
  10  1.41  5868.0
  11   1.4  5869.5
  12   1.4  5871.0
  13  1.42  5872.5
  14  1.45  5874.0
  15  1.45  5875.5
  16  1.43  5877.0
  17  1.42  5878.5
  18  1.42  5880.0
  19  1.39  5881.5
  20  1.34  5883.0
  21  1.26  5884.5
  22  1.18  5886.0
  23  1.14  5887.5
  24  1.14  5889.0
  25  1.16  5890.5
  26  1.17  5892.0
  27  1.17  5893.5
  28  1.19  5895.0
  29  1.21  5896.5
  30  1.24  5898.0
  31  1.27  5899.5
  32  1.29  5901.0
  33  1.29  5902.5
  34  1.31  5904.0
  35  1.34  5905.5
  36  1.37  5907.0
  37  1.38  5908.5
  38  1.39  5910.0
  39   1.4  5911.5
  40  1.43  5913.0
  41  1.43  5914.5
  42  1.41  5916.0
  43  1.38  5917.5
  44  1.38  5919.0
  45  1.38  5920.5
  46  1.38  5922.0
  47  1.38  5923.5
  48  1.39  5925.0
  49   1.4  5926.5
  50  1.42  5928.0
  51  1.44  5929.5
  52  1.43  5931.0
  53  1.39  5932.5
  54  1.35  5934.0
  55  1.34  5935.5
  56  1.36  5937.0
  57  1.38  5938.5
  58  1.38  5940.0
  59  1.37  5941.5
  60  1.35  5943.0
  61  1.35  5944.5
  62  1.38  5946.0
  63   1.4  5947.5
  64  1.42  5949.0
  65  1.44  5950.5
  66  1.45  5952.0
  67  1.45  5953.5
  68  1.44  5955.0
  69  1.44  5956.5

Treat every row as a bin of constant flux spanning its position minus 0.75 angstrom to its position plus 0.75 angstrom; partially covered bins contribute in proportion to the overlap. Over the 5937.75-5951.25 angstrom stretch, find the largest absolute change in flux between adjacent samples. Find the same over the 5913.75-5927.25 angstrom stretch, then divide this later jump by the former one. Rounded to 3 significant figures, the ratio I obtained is 1.00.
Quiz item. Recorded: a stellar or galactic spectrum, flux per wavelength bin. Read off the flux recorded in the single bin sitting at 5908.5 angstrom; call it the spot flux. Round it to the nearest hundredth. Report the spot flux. 1.38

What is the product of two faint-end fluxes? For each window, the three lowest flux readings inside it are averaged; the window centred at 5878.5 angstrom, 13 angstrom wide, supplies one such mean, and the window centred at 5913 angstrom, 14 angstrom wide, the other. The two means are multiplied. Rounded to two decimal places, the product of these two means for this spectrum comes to 1.83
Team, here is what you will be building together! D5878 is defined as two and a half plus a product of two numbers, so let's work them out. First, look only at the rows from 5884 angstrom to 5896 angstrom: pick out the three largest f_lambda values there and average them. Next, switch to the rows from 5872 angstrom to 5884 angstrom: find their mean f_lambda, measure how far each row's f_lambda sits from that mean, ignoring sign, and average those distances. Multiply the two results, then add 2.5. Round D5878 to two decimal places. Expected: 2.53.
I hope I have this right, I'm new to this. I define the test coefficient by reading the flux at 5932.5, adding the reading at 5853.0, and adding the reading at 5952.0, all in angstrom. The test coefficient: 4.21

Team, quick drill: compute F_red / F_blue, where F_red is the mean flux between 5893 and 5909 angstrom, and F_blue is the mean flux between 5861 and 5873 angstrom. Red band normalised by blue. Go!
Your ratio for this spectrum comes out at 0.91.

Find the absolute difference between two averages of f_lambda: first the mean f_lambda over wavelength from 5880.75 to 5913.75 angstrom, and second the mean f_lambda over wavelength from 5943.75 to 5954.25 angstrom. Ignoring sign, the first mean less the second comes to 0.14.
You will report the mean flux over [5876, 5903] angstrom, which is 1.26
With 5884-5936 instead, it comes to 1.32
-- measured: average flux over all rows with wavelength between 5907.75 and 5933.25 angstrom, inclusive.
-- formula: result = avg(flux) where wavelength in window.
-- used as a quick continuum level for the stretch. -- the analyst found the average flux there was 1.40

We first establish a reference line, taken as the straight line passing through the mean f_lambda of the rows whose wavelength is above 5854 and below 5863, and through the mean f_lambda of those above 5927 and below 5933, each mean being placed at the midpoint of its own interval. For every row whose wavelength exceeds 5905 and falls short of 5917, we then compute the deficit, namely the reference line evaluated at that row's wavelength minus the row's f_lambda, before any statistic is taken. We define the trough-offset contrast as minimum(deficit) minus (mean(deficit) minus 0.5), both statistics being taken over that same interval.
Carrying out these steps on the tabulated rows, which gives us 0.466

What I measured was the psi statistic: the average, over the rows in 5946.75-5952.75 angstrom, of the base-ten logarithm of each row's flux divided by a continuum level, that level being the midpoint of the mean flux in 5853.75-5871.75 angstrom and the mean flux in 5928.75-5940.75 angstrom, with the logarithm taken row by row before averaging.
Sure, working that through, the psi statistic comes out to 0.014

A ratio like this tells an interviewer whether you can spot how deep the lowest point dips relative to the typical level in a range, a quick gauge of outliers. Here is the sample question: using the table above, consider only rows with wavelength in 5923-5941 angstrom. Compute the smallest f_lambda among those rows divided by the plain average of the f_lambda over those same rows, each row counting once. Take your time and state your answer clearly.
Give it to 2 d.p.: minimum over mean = 0.97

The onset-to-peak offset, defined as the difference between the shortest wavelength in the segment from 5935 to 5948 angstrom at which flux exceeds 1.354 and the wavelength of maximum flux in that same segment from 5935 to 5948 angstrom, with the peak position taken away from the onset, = -10.5 angstrom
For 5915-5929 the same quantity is -12.0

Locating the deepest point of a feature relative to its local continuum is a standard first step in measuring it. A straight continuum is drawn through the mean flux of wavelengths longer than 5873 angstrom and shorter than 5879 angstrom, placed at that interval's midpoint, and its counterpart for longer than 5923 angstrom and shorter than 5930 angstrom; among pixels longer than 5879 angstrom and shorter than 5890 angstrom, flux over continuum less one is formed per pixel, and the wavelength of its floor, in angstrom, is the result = 5887.5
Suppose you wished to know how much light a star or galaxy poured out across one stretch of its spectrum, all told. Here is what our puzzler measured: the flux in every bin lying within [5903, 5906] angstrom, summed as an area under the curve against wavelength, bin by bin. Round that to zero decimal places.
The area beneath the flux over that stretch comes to 4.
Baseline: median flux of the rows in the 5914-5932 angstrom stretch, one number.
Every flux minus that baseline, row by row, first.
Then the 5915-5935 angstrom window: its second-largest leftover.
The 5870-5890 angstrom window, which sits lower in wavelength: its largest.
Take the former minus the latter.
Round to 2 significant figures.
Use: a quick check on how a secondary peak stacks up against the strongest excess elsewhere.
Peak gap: -0.020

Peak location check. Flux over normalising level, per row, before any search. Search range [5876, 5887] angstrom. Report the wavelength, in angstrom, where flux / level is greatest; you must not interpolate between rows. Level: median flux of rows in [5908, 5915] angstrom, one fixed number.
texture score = 5877.0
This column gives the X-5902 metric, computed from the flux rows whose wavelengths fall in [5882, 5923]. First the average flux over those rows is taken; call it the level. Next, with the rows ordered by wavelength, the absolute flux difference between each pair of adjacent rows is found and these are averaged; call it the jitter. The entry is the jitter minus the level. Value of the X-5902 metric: -1.28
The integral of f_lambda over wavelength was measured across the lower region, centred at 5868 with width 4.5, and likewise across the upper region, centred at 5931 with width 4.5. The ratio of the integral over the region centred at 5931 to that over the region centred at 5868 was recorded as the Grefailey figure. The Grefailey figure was 1.009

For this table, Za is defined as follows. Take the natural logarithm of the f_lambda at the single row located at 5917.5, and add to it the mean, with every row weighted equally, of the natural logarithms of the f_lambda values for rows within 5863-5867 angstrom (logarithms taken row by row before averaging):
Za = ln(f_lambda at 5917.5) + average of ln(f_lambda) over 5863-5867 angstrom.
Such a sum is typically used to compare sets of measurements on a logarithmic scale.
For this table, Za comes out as 0.666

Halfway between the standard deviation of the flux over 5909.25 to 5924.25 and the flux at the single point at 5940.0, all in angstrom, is 0.700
